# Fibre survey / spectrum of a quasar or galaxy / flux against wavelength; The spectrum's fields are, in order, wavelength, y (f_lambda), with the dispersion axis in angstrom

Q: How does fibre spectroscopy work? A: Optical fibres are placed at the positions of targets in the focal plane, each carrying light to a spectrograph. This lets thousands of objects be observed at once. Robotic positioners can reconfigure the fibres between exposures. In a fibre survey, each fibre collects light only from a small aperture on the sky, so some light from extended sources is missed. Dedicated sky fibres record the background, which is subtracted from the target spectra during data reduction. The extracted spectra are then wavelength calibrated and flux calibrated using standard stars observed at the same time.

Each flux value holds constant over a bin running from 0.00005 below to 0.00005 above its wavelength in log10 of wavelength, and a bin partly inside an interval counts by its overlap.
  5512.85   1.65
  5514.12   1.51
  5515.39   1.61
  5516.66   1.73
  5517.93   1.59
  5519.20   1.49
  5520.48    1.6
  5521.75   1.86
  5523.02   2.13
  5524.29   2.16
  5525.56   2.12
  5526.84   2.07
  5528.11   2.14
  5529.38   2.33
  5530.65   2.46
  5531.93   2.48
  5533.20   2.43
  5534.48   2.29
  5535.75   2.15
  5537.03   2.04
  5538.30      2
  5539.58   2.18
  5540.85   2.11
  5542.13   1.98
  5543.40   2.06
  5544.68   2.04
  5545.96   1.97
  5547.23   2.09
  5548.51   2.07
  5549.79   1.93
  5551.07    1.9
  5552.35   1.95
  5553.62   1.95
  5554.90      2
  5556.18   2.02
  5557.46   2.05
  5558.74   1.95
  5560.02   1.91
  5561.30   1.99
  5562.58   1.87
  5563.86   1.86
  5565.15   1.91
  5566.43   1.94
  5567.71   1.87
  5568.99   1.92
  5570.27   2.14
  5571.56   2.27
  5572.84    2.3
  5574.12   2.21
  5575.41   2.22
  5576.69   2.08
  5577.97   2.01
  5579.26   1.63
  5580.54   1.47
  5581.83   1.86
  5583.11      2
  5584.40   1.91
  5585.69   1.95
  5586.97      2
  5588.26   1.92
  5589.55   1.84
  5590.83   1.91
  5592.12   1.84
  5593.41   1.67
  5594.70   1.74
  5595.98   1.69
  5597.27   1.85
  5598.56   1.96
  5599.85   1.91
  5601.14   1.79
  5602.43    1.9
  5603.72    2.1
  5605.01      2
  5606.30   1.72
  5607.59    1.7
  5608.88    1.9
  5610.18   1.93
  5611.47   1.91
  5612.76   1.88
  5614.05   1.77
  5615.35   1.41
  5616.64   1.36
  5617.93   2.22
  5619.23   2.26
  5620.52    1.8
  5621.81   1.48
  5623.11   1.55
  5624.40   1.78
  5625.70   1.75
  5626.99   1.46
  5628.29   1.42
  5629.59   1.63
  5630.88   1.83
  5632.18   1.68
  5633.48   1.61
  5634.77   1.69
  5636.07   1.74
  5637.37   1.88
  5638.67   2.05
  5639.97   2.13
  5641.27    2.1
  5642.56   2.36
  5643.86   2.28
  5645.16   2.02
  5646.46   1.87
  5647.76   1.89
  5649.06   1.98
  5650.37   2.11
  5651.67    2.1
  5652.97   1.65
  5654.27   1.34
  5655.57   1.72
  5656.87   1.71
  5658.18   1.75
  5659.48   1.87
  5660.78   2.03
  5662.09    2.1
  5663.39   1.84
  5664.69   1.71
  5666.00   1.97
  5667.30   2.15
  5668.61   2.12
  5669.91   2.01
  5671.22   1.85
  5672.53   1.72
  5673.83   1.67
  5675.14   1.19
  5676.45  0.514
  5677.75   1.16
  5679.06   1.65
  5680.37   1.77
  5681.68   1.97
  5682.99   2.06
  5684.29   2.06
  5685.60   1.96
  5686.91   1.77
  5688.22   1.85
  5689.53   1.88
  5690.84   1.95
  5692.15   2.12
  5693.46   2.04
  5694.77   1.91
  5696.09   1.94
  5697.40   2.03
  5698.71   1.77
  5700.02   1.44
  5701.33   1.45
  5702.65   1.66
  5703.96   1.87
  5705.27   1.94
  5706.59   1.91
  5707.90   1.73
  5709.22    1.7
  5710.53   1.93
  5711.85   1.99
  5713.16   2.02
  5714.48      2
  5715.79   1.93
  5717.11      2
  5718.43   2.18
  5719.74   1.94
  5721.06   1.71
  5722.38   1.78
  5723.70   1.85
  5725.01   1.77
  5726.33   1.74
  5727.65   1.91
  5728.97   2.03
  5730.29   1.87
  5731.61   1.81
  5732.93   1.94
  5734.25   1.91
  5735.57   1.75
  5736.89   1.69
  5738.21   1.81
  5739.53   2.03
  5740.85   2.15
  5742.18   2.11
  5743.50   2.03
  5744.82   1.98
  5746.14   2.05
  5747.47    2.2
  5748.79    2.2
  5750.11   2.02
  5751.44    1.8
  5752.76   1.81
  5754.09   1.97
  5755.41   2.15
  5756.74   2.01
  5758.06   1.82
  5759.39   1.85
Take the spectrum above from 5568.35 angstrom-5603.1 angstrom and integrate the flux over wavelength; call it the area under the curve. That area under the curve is 67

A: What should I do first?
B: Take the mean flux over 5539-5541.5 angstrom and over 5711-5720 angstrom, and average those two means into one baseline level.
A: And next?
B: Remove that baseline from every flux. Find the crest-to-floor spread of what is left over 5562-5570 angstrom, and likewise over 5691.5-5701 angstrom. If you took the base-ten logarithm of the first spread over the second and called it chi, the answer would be -0.93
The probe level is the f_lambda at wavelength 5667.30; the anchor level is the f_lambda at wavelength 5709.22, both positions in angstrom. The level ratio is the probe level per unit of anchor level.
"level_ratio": 1.26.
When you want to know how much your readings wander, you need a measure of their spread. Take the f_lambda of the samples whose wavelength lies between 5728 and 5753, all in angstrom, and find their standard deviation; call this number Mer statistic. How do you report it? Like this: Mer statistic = 0.15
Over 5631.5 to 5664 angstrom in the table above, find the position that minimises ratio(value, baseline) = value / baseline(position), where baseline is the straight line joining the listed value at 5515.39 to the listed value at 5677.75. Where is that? 5654.27 angstrom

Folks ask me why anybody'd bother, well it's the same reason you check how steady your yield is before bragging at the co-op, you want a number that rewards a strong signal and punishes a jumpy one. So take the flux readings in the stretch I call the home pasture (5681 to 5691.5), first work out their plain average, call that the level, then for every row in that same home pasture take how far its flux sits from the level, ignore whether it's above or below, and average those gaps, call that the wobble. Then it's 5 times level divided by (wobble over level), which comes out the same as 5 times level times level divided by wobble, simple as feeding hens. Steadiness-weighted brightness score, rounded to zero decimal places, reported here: 240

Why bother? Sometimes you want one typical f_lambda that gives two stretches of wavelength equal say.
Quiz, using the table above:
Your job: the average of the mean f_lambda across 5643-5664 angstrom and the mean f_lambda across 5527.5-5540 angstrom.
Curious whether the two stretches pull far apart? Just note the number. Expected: 2.07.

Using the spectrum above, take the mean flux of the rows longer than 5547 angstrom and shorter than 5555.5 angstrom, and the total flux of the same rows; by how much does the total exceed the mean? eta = 11.9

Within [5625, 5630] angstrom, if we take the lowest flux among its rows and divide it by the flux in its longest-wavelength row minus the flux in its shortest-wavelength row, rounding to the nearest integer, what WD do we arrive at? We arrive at -12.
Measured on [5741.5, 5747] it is -33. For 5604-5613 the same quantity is -14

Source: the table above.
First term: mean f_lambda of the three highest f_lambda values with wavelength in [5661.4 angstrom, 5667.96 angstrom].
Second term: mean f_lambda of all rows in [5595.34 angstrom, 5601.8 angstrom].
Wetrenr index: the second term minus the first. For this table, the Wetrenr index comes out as -0.23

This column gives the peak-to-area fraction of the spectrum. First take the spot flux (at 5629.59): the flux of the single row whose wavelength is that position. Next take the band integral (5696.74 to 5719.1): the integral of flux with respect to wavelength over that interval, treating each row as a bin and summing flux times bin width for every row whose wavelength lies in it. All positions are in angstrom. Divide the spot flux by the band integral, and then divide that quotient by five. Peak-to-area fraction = 0.0079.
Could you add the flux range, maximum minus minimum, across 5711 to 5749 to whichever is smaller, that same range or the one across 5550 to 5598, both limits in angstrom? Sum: 1.02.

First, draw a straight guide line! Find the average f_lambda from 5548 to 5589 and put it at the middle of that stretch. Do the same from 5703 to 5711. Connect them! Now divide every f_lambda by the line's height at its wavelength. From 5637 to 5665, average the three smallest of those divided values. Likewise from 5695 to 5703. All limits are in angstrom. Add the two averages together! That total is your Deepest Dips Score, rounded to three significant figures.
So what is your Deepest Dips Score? 1.65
